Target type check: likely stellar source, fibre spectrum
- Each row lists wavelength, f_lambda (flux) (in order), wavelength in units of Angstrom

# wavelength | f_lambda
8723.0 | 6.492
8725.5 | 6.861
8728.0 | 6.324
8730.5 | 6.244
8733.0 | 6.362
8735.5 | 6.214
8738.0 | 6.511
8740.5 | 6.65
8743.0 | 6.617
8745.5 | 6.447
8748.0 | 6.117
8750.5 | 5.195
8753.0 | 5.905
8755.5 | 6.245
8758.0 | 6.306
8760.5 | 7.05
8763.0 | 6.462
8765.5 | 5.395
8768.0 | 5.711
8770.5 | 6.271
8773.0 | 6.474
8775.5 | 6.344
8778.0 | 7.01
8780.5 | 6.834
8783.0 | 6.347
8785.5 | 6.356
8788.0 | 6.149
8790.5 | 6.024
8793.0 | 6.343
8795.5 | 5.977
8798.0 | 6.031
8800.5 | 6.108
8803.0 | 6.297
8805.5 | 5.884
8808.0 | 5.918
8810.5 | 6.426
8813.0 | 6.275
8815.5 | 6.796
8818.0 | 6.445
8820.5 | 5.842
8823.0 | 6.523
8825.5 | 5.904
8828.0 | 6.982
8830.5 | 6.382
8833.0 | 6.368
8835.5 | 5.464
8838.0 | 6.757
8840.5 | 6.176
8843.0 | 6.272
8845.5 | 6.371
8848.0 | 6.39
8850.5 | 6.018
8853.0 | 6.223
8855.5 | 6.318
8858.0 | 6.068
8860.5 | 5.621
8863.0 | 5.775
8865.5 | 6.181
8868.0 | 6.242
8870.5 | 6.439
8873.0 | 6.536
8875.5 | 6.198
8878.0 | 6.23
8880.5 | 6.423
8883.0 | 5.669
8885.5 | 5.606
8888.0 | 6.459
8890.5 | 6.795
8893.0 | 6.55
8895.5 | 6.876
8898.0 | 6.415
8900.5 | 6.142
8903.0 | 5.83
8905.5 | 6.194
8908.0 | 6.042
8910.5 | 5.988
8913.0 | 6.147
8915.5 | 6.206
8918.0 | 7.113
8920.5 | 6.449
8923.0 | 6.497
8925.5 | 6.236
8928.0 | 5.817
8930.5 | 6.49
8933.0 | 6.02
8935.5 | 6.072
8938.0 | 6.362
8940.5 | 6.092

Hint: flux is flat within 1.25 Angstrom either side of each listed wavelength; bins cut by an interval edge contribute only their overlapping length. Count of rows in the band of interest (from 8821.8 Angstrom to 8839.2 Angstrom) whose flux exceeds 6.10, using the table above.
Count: 5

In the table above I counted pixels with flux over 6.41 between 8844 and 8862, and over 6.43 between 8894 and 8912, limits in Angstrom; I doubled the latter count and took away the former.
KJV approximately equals 2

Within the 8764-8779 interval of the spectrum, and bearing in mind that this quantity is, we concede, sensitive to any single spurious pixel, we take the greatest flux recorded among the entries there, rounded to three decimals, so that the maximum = 7.010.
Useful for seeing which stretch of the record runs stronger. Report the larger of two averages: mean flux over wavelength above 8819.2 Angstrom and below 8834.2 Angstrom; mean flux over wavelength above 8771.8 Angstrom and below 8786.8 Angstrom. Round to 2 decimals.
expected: 6.56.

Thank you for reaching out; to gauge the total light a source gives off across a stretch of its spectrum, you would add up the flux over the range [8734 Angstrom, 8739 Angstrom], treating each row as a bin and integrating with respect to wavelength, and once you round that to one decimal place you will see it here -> 31.8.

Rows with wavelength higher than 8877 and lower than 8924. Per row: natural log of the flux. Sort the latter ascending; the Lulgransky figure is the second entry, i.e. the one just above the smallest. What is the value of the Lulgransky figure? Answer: 1.735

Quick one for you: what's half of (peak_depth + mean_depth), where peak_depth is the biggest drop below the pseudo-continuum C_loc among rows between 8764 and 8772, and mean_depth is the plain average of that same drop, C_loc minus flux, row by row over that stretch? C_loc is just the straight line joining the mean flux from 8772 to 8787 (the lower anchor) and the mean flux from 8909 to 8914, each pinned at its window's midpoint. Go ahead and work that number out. 1.0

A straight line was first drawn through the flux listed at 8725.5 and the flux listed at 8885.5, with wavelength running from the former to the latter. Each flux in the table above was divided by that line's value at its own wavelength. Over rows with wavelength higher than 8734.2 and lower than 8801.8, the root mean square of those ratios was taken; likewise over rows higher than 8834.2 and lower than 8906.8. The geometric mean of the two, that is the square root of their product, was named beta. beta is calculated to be 1.02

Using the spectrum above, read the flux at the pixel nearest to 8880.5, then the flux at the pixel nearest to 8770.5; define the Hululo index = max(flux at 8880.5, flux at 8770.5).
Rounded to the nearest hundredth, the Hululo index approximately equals 6.42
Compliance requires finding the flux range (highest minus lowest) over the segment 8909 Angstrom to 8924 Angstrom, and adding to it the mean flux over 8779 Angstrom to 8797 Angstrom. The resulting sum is 7.42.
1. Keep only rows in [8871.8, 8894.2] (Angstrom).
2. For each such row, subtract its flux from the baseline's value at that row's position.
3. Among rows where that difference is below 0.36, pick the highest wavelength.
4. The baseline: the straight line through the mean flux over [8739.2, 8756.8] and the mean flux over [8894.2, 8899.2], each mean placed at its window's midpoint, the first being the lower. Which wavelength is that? 8893.0 Angstrom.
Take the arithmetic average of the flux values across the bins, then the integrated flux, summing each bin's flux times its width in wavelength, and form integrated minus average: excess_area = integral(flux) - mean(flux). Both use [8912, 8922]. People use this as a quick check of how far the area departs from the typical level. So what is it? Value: 58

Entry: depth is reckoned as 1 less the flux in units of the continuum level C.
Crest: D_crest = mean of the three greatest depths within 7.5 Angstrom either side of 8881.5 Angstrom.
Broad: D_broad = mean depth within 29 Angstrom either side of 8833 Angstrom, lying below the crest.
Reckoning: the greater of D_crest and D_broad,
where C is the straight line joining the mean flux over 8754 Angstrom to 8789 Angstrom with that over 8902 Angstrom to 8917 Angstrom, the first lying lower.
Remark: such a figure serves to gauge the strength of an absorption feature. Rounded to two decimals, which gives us 0.05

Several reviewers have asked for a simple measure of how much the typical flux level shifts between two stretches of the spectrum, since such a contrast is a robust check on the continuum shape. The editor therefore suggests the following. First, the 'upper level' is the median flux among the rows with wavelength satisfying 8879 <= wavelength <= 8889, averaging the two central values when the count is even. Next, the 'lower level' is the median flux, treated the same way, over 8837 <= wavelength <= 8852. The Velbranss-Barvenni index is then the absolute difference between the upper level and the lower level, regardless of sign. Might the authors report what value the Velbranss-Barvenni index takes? 0.3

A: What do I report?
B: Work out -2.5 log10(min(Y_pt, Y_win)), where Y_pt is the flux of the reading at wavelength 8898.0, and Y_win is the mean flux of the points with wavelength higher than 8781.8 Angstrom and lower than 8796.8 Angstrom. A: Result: -1.98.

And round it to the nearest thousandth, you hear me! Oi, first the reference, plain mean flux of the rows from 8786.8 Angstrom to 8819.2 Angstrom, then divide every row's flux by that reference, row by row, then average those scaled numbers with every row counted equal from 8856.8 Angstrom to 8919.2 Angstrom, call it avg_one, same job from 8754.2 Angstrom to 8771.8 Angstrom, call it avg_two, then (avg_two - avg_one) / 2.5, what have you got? -0.002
